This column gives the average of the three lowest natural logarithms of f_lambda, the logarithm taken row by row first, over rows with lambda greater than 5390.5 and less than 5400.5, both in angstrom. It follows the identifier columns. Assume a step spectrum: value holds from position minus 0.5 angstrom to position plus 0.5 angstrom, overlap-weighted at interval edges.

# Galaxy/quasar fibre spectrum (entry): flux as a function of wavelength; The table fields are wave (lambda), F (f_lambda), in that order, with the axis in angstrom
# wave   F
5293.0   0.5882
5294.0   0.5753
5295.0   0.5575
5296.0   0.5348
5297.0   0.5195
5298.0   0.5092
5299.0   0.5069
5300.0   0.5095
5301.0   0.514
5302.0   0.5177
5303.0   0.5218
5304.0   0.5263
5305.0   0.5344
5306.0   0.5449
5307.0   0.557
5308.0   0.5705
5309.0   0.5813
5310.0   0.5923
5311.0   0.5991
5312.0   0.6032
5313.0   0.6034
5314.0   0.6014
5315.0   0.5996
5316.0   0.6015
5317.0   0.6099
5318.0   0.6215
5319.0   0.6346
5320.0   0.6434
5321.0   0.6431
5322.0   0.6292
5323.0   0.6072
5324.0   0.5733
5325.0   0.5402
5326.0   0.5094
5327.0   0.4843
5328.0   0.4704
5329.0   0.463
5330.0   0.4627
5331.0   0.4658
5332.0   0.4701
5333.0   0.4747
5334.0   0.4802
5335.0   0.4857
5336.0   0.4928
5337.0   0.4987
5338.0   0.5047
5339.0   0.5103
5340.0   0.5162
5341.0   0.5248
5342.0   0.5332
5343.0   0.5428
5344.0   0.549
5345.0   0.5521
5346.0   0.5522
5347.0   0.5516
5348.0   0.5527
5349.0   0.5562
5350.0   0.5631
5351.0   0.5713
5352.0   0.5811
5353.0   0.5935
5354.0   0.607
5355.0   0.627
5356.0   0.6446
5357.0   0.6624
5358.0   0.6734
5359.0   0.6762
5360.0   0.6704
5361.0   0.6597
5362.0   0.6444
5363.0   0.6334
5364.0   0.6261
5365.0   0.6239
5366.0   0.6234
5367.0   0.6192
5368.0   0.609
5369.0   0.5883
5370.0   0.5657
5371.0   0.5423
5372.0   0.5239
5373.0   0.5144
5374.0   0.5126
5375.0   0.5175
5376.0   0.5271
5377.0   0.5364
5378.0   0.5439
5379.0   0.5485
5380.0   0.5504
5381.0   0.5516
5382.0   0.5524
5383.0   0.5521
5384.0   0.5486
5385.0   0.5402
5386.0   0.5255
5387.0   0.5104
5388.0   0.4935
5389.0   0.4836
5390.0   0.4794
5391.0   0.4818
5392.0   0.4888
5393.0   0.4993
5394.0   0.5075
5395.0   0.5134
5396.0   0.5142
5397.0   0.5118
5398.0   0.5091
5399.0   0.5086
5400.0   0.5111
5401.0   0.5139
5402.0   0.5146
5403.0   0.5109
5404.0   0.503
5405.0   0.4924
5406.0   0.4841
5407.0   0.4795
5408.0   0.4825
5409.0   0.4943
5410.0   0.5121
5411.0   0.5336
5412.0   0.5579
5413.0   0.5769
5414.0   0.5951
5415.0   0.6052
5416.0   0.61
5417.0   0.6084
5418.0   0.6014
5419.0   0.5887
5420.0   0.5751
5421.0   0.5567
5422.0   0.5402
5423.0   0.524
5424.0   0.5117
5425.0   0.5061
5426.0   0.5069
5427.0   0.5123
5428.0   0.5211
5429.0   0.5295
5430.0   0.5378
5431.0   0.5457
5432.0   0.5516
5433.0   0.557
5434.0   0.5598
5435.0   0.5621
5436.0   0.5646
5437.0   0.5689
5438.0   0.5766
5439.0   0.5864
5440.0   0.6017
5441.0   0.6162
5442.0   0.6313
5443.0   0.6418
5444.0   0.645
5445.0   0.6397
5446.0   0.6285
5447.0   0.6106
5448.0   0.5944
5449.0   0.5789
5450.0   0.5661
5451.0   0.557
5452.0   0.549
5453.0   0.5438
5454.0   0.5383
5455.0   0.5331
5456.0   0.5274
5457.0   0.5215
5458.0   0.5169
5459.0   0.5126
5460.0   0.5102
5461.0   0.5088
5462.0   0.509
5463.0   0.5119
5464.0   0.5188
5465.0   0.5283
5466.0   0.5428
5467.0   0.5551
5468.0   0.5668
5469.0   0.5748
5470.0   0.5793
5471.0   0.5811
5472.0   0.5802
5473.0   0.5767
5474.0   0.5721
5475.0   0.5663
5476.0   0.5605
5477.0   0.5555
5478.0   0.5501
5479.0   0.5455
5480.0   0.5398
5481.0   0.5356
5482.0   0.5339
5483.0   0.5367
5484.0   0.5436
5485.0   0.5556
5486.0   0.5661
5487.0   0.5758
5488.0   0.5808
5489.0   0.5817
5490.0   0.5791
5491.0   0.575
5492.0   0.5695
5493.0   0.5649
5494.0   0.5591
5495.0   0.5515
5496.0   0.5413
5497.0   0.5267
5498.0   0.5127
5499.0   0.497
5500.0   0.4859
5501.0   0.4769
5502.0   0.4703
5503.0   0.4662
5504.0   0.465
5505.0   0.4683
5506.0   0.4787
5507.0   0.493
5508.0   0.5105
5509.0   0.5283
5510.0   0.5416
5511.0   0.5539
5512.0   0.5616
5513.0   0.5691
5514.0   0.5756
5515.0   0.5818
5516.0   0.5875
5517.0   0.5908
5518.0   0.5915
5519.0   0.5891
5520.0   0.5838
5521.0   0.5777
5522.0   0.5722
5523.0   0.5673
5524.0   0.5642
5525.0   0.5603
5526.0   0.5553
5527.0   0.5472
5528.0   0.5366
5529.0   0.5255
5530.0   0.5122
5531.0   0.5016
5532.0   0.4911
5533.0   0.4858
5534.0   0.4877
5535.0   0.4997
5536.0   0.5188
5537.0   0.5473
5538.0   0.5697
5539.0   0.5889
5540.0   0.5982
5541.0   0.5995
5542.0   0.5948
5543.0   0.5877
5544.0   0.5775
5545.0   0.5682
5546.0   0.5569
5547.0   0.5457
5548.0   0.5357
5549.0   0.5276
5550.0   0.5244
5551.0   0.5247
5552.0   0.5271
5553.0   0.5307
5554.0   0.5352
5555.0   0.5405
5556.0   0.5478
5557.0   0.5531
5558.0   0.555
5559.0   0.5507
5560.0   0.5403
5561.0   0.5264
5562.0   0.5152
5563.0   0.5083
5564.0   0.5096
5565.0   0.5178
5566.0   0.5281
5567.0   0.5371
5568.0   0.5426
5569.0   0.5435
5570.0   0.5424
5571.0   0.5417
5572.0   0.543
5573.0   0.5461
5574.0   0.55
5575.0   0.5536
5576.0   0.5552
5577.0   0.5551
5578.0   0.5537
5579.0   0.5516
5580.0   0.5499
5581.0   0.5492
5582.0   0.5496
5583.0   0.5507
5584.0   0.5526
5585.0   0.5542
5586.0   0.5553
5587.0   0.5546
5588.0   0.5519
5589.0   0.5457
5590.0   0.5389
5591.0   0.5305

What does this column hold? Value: -0.714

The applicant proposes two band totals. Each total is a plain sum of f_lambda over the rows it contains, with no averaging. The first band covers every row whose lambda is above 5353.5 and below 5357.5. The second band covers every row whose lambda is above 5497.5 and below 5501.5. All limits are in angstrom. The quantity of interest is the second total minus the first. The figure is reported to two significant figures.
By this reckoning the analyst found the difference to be -0.57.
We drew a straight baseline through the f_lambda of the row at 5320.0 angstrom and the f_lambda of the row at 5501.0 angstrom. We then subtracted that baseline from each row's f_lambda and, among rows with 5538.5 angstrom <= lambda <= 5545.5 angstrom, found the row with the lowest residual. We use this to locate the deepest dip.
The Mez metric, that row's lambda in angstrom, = 5545.0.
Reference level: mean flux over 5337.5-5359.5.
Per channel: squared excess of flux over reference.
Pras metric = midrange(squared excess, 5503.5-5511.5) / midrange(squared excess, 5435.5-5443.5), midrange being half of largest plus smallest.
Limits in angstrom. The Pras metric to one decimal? 2.8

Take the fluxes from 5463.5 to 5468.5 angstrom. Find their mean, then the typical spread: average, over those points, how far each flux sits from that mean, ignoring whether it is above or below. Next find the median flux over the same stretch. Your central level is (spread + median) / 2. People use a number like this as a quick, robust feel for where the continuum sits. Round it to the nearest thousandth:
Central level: 0.279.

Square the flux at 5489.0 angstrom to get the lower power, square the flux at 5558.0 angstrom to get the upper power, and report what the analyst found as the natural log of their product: -2.26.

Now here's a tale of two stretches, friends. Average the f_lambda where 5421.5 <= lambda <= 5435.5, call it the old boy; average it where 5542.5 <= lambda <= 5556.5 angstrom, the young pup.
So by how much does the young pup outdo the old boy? 0.012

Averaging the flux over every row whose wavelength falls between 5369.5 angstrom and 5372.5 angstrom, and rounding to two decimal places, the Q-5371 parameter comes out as 0.54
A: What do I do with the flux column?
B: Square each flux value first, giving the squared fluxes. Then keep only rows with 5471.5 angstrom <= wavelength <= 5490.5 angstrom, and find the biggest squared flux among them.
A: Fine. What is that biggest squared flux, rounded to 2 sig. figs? 0.34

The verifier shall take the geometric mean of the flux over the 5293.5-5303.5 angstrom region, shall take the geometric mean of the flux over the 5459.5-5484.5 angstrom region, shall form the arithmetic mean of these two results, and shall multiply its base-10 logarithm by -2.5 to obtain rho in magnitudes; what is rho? 0.68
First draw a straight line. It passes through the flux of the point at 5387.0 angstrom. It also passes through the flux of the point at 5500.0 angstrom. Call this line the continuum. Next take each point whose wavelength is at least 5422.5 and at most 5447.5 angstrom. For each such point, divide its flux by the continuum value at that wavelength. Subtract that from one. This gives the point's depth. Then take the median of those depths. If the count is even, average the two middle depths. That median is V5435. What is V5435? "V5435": -0.12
